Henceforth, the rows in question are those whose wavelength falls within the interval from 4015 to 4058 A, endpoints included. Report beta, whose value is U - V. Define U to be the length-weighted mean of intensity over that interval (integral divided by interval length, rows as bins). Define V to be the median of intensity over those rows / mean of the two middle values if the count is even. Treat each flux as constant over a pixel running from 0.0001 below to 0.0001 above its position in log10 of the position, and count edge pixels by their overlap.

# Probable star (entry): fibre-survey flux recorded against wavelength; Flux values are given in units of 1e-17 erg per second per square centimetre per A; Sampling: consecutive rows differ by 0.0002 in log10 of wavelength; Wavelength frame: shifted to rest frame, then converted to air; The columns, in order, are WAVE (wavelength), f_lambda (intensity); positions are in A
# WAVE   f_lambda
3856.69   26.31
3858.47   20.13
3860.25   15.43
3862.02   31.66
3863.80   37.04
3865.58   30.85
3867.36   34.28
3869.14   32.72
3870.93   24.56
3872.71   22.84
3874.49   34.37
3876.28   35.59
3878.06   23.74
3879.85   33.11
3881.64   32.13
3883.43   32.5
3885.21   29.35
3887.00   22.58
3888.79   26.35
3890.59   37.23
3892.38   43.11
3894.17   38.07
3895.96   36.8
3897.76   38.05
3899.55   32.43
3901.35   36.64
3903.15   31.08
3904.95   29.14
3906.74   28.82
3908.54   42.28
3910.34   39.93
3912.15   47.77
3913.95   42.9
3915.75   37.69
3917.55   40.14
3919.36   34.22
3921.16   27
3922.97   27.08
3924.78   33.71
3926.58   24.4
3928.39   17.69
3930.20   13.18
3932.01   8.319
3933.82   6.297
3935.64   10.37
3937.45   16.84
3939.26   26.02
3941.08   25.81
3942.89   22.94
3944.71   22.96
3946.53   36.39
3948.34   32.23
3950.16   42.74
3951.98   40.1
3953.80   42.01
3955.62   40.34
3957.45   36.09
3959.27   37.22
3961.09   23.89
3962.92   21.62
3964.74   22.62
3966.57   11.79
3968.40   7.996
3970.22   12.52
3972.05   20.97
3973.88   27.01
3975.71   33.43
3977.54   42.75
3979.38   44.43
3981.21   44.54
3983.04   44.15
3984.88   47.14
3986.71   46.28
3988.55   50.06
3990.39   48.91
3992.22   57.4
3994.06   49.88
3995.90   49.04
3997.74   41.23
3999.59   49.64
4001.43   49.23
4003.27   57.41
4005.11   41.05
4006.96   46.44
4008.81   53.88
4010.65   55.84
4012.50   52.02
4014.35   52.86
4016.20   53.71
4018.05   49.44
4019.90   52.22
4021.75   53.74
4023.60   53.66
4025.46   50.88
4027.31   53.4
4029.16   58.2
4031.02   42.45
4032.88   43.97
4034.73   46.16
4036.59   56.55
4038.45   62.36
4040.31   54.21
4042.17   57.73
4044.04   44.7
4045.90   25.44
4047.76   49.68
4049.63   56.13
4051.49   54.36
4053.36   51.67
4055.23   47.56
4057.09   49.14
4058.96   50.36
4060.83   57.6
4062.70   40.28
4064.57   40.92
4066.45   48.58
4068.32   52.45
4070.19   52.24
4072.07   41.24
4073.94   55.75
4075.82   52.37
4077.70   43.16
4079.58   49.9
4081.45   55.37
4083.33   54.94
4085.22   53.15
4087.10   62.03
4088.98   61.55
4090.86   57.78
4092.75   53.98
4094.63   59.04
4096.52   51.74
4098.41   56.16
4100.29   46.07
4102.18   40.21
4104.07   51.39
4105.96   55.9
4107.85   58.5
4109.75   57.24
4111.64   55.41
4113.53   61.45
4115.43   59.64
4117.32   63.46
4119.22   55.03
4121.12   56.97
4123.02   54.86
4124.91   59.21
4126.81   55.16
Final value -1.4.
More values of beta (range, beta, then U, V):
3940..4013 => -3.4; 38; 42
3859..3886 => -2.2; 30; 32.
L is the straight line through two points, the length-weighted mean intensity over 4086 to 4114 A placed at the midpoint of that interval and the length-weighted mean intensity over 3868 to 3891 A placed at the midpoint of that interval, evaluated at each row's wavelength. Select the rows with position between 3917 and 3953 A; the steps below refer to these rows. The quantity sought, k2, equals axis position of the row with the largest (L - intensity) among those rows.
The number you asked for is 3933.82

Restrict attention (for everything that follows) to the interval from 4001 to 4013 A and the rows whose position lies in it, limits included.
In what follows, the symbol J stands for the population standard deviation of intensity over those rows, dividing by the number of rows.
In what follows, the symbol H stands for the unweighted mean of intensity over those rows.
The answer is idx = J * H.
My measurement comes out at 269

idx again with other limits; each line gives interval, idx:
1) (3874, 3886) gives 115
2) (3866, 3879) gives 157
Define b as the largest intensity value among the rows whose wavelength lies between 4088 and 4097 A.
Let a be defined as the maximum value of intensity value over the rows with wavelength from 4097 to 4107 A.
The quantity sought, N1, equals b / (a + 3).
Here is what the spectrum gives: 1.0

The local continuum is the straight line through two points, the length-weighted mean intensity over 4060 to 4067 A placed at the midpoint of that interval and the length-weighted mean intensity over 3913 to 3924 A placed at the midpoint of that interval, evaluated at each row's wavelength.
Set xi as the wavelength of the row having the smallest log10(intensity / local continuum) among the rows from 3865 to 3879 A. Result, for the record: 3872.71 A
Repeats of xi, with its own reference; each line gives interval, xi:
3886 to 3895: 3887.00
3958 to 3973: 3968.40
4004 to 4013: 4005.11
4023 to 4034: 4031.02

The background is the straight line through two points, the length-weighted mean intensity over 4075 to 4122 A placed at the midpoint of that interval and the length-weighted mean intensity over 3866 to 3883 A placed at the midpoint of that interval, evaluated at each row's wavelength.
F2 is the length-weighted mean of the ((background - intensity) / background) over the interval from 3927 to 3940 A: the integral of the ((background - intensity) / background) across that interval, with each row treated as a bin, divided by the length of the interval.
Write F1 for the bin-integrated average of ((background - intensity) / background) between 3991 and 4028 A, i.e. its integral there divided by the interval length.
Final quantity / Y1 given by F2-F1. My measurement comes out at 0.7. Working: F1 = -0.13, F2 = 0.6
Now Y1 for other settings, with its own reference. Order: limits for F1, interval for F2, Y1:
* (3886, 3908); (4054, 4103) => 0.0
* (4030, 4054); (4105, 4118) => 0.0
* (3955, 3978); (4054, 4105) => -0.3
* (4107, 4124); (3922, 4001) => 0.2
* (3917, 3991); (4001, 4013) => -0.4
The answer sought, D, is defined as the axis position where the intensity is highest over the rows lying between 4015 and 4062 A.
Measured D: 4038.45 A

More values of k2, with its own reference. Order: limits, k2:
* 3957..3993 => 3968.40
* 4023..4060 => 4045.90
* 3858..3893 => 3860.25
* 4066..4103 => 4102.18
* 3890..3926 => 3922.97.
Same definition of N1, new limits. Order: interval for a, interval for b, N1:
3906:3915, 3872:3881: 0.7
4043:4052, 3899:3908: 0.6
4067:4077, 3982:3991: 0.9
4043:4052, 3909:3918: 0.8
